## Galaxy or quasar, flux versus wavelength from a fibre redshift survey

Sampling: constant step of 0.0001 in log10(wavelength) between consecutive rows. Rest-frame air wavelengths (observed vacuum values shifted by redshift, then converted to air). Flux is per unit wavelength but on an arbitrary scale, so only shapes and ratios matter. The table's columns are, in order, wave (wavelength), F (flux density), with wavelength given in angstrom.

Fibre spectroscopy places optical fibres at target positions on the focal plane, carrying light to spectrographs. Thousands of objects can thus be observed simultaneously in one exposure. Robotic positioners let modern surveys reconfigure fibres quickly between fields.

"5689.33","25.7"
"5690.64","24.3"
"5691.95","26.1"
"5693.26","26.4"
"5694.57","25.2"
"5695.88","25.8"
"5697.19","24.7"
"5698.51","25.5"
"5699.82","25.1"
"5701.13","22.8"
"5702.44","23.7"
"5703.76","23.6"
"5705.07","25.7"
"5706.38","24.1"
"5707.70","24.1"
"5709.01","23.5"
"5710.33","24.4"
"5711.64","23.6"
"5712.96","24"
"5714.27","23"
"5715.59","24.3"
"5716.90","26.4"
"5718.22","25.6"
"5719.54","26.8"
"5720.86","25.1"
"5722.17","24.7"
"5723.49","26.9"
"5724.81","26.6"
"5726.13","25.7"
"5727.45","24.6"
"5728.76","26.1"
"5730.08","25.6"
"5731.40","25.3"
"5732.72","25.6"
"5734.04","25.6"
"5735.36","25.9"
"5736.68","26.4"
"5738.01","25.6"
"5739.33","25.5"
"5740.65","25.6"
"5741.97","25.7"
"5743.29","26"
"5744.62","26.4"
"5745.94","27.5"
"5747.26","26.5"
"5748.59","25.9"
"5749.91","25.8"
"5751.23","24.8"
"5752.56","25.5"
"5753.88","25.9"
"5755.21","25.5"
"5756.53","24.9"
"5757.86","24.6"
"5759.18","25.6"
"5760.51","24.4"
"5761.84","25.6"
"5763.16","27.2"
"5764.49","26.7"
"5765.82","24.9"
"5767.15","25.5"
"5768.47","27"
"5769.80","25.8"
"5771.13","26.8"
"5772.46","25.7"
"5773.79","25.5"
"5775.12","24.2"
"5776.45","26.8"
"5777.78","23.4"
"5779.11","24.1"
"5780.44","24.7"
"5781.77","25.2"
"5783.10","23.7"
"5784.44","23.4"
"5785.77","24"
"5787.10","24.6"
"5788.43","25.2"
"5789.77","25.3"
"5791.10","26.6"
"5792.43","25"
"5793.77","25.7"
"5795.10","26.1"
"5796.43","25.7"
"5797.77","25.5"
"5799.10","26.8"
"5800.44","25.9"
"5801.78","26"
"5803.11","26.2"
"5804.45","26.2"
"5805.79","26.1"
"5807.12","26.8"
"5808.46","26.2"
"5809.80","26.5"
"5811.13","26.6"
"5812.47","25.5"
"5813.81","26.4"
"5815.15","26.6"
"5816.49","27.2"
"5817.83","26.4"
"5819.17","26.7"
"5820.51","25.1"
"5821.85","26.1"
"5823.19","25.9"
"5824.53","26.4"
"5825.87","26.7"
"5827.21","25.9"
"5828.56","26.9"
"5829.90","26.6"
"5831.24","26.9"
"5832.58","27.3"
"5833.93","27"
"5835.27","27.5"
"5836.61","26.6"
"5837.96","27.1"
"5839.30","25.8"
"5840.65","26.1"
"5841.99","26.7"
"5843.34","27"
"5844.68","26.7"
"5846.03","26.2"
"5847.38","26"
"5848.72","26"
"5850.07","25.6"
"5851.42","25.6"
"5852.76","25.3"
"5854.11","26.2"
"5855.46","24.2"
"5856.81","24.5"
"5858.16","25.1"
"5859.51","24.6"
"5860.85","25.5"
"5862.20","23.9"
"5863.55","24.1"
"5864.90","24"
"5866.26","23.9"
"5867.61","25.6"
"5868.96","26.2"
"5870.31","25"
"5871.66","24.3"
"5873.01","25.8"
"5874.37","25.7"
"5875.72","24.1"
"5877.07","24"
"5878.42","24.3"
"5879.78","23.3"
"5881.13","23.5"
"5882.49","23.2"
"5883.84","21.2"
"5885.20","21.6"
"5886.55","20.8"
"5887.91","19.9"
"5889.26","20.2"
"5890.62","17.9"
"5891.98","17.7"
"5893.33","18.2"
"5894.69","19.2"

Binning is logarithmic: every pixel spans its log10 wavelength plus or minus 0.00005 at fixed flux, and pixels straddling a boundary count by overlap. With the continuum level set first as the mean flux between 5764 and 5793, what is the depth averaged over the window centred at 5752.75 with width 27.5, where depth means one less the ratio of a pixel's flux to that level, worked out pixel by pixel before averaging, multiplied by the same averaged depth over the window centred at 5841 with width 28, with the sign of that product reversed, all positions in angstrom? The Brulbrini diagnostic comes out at -0.0011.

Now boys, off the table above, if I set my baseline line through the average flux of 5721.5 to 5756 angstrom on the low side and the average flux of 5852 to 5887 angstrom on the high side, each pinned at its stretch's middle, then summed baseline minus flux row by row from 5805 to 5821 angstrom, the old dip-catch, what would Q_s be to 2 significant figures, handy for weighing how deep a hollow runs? -17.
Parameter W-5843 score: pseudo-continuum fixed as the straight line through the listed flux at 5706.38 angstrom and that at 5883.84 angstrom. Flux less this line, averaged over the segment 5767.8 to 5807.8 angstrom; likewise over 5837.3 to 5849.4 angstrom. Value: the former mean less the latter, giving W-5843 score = -1.84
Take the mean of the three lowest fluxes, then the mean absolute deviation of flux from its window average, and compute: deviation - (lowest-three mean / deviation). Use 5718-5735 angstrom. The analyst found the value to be -45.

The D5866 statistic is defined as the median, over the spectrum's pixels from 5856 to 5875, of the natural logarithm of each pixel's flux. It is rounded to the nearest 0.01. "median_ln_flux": 3.21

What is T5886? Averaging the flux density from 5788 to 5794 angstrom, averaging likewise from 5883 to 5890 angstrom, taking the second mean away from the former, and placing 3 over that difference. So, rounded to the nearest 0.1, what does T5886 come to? 0.6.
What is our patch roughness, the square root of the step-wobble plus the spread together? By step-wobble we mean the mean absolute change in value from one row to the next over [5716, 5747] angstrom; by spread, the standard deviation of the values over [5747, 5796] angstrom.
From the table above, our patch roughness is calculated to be 1.3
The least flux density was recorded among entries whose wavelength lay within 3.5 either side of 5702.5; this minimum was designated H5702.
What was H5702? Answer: 22.8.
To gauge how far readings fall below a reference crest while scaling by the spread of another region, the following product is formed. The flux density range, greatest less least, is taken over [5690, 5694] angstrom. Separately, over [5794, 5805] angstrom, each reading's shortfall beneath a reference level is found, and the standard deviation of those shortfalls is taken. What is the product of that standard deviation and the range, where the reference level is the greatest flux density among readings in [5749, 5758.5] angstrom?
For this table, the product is 0.8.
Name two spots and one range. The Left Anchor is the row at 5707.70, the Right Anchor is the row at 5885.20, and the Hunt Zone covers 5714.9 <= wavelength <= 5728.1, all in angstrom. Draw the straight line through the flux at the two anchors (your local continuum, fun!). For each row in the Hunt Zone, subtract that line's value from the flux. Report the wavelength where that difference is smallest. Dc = 5715.59 angstrom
